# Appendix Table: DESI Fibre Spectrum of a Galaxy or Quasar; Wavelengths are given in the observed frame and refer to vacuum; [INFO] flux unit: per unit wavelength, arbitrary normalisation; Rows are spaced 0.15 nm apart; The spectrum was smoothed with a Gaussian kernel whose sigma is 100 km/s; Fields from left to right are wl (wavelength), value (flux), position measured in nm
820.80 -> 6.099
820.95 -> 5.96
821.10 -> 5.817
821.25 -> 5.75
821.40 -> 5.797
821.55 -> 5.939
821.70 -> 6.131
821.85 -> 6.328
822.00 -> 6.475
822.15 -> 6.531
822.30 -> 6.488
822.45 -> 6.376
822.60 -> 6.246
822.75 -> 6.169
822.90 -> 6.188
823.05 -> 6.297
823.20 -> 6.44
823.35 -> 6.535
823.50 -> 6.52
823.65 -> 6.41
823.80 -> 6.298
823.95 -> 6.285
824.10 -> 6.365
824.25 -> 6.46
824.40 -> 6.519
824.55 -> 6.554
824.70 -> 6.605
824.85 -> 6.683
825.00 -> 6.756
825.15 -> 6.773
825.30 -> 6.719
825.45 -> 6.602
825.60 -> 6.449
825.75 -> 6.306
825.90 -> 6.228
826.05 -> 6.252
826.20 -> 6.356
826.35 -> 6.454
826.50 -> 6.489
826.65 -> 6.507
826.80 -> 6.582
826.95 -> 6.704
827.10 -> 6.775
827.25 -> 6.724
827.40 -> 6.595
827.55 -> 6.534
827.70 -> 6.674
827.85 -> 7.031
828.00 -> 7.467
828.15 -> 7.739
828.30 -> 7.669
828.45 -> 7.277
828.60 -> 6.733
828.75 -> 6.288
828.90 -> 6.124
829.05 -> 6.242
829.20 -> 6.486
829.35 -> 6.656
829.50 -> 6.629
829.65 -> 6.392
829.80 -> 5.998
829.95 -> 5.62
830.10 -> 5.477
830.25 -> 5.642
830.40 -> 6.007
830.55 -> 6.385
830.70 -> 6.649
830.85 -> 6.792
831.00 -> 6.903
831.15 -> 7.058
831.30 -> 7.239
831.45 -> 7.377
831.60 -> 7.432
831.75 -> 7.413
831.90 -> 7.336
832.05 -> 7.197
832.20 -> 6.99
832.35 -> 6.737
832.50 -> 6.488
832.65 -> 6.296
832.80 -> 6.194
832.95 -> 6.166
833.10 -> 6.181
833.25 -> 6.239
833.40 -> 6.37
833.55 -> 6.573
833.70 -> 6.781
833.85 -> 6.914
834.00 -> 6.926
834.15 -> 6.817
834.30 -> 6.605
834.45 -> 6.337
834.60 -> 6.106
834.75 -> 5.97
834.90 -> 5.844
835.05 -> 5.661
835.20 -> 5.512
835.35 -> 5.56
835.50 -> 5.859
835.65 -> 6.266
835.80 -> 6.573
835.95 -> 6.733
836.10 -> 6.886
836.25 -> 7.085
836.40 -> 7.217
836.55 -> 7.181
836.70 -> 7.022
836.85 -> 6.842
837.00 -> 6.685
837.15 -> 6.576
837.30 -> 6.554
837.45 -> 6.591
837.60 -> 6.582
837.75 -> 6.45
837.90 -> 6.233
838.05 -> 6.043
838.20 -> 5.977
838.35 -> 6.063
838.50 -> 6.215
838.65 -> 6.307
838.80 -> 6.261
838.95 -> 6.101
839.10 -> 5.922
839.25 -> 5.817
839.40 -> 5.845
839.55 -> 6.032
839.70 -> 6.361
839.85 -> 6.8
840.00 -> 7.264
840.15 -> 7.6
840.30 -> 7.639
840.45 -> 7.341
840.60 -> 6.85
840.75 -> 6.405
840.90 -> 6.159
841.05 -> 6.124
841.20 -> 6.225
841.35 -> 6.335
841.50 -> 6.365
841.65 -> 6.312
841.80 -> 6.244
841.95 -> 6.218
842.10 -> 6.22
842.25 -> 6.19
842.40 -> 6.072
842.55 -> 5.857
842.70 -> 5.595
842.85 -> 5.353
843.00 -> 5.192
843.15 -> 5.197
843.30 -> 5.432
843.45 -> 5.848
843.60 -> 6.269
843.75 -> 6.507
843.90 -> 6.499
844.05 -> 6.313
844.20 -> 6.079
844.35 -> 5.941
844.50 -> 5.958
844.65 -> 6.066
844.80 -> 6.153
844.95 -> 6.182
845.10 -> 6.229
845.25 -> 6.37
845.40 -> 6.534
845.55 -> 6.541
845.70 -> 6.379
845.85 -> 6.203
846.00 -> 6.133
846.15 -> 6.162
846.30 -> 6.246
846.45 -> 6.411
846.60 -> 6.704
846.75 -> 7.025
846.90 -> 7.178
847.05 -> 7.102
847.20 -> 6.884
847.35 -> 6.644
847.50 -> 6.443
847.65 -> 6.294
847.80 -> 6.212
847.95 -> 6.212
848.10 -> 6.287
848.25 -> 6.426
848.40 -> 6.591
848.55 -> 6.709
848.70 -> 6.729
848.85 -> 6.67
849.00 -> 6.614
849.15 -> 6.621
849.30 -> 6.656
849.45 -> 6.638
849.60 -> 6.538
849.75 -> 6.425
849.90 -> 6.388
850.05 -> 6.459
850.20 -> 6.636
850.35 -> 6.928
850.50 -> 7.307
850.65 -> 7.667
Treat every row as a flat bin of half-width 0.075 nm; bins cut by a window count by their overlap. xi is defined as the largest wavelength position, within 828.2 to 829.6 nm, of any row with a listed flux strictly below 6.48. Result 829.05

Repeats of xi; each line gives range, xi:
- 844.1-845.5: 845.25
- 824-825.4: 824.25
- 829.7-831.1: 830.55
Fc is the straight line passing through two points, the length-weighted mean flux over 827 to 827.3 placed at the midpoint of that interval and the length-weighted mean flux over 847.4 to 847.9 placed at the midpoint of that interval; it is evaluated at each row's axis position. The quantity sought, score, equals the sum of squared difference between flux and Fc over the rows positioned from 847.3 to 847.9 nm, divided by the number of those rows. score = 0.03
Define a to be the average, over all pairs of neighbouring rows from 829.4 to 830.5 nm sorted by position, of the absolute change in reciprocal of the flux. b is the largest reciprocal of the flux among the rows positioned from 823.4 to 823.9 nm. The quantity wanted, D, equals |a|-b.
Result -0.151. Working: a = 0.008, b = 0.159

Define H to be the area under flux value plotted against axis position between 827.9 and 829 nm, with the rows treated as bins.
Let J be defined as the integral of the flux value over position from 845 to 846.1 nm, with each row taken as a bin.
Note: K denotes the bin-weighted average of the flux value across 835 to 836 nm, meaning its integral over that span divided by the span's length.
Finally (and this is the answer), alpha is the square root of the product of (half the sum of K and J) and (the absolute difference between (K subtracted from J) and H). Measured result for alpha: 6.6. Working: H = 7.73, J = 6.97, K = 6.0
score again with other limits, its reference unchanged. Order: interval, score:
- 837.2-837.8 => 0.00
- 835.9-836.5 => 0.21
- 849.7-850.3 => 0.05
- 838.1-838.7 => 0.16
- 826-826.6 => 0.15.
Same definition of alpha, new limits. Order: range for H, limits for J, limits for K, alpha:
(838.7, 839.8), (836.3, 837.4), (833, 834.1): 6.3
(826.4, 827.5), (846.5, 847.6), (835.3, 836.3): 6.6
